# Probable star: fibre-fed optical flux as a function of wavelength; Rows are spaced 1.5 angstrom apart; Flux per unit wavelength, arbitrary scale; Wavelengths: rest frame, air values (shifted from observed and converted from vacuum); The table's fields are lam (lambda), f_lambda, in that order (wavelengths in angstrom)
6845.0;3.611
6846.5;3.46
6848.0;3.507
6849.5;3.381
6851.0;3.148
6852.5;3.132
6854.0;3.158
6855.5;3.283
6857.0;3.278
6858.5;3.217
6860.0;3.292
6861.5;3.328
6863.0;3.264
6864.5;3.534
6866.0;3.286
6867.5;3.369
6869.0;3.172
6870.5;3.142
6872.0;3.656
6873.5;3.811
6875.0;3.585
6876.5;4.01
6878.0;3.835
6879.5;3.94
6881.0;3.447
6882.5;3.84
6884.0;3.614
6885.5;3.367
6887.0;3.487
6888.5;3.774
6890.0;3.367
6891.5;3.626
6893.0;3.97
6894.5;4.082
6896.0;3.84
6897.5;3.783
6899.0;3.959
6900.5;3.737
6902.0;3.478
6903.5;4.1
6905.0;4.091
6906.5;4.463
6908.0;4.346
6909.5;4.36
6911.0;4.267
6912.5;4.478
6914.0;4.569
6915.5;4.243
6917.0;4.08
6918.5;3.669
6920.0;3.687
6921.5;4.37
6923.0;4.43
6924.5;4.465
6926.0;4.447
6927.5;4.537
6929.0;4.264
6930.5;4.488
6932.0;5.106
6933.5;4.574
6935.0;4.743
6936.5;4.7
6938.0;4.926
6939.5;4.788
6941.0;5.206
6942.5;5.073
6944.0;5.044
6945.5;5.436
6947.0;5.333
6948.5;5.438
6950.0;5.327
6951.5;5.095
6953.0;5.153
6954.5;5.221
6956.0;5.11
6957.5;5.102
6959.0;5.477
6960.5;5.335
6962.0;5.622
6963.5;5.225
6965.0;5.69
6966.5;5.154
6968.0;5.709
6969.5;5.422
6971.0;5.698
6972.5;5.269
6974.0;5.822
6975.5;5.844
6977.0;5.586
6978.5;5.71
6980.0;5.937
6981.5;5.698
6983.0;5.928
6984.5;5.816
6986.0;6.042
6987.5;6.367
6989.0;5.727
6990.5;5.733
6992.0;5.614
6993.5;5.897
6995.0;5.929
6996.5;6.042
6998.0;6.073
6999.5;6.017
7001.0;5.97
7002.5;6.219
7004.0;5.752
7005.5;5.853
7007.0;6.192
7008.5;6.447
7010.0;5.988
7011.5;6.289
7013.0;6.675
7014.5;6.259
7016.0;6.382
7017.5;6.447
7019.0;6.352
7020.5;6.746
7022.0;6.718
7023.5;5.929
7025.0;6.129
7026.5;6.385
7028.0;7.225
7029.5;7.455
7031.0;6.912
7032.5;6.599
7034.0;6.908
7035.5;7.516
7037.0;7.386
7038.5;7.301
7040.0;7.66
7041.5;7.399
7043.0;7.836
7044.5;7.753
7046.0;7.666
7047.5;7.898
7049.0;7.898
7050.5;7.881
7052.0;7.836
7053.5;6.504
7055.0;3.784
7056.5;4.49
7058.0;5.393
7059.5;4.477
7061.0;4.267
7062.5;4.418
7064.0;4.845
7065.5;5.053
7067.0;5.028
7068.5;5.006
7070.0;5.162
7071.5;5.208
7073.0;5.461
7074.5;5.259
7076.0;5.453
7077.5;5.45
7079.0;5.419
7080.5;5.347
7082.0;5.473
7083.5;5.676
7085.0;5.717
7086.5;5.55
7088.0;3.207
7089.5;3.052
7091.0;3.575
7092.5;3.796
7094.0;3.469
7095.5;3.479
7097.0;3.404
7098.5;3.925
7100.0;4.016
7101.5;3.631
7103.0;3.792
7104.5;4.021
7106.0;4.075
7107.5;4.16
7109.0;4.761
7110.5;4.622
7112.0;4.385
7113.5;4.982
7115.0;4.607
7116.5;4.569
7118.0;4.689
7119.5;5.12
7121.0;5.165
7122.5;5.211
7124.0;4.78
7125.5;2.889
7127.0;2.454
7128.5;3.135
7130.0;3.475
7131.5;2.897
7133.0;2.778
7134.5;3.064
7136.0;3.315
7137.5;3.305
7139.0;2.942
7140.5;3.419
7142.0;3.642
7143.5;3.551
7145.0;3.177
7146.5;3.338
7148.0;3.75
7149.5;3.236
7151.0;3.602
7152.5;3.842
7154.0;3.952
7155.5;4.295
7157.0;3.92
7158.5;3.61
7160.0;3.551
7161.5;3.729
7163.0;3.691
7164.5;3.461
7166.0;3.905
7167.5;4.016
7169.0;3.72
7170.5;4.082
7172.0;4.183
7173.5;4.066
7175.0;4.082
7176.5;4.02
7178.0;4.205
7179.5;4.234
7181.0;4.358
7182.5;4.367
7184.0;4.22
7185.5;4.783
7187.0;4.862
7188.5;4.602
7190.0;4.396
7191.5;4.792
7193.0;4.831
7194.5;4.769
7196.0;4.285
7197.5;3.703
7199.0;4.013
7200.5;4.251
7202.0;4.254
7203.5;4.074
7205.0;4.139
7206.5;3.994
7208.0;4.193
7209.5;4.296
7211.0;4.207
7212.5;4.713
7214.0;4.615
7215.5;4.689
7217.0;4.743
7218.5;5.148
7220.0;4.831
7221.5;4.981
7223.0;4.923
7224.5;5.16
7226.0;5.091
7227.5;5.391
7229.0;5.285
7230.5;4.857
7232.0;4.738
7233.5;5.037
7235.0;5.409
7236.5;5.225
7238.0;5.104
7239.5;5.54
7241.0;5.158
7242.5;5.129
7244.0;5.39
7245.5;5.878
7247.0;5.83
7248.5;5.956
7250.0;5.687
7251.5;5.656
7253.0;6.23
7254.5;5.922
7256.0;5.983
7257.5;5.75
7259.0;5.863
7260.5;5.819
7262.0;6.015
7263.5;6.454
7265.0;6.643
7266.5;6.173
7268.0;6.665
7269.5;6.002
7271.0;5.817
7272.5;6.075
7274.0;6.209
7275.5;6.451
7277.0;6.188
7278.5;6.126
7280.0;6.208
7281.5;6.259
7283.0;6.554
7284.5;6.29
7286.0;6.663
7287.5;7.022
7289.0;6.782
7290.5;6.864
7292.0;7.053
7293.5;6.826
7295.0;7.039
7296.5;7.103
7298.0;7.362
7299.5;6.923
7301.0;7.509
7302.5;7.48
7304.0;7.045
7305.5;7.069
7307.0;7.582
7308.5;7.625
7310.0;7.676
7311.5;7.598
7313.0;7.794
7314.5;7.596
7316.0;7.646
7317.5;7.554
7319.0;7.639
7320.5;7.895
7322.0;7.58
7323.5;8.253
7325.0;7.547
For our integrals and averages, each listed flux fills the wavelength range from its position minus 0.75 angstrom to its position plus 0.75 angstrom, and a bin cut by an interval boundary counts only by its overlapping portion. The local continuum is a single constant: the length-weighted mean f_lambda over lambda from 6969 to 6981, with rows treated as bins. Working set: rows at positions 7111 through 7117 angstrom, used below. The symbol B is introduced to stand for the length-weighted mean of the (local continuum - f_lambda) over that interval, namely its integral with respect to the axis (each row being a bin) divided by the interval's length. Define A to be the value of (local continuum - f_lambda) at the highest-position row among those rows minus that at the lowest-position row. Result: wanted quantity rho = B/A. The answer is -6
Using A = -0.2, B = 1.0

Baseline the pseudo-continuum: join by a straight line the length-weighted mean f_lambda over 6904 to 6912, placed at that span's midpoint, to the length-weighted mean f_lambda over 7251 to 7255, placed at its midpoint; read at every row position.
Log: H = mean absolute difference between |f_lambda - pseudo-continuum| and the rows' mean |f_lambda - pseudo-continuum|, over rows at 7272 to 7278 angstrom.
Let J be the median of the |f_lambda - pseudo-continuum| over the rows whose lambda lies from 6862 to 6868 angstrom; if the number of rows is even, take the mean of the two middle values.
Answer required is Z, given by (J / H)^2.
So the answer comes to 52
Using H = 0.11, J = 0.8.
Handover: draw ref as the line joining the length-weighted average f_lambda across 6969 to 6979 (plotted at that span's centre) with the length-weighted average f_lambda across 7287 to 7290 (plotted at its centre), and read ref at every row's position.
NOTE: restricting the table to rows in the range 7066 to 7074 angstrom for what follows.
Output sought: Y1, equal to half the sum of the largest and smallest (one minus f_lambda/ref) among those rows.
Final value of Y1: 0.13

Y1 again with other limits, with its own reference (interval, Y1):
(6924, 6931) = 0.19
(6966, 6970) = 0.03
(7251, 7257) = 0.12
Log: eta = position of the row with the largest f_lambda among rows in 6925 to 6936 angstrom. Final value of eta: 6932.0 angstrom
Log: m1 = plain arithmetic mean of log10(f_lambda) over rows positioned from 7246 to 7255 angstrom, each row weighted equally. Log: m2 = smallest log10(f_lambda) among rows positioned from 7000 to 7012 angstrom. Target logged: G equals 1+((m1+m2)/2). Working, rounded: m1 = 0.77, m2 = 0.76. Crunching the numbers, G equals 1.76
